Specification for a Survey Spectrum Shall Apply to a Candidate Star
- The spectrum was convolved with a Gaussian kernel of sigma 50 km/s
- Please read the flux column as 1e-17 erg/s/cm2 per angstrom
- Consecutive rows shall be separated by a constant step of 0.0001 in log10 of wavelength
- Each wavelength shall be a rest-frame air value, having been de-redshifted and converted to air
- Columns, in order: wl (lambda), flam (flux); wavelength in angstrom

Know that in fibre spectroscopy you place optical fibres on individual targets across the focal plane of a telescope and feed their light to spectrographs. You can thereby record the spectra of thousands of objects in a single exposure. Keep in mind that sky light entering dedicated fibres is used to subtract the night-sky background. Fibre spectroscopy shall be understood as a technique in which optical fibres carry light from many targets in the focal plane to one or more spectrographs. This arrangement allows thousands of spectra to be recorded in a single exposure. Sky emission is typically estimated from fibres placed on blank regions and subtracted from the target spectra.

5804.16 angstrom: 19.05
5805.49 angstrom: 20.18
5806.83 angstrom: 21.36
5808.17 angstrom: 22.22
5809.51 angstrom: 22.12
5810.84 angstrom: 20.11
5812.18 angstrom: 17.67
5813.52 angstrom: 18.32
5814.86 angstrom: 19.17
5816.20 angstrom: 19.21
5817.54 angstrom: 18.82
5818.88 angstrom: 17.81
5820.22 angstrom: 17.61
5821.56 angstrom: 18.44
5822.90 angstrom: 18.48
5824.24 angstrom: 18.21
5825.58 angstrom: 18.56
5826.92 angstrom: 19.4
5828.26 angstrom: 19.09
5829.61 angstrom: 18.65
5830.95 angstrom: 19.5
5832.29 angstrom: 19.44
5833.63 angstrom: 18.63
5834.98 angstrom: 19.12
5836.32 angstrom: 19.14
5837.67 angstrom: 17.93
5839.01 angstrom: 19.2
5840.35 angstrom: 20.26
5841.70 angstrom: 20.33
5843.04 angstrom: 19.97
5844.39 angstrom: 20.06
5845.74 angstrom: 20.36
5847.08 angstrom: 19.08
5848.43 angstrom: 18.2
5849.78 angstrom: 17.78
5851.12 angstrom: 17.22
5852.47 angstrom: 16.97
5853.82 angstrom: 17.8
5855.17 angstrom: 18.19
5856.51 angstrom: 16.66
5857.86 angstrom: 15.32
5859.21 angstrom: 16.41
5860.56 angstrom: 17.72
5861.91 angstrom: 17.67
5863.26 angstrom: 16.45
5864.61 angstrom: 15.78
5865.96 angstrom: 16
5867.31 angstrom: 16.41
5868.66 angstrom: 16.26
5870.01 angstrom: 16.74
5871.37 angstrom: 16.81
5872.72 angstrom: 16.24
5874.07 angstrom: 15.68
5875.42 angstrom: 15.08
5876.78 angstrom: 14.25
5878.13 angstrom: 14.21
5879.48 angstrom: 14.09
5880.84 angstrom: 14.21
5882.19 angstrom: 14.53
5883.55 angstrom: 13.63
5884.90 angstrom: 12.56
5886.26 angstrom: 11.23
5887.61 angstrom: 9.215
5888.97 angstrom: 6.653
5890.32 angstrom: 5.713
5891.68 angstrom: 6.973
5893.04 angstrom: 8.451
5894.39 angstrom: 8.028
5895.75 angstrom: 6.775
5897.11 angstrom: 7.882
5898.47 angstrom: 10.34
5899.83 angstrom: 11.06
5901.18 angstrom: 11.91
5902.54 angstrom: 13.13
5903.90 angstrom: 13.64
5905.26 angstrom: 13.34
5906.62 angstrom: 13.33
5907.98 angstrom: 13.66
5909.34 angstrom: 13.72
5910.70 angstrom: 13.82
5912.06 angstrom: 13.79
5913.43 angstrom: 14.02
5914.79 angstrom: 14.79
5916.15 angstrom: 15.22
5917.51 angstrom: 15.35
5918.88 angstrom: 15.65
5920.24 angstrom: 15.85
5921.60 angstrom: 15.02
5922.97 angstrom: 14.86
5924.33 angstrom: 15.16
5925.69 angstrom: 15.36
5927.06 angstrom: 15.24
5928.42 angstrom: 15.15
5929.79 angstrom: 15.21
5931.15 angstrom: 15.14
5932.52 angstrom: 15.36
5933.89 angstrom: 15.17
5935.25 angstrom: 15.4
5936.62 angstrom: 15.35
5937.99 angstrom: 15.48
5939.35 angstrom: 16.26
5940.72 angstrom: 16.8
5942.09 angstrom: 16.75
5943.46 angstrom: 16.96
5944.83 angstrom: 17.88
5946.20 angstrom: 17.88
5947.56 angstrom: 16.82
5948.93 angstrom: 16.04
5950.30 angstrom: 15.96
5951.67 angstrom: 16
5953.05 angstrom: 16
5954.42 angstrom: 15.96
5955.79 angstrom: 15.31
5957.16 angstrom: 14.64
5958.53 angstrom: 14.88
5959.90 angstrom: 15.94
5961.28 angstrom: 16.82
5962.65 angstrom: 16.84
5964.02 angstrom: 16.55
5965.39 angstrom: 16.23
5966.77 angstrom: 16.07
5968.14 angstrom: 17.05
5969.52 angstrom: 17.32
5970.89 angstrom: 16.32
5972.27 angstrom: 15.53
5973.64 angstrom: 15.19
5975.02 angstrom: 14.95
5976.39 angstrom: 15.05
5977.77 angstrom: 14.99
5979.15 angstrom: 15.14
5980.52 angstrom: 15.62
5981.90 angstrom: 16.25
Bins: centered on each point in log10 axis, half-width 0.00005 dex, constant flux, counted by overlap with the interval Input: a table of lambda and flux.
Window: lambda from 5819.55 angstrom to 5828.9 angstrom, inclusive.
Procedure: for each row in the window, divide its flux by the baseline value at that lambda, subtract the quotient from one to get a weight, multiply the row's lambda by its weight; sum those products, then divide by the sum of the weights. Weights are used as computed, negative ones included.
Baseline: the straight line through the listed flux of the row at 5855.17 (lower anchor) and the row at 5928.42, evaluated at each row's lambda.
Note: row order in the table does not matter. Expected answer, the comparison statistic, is 5822.6 angstrom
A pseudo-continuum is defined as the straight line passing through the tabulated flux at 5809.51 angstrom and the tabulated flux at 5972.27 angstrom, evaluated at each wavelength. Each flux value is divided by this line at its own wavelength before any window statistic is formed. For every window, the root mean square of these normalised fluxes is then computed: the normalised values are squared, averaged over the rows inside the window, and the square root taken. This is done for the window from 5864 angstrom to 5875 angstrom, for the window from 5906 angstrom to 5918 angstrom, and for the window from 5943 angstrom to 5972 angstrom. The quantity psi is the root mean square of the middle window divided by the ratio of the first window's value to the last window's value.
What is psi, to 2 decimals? 0.97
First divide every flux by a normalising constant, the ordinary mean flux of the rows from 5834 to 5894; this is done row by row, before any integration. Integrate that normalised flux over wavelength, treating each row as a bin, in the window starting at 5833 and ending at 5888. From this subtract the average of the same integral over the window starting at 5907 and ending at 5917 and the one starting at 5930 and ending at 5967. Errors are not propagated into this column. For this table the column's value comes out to 35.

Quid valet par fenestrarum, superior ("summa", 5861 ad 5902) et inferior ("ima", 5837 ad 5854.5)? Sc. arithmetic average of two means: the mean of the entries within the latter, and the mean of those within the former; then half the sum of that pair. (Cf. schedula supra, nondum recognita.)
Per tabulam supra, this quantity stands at 15.8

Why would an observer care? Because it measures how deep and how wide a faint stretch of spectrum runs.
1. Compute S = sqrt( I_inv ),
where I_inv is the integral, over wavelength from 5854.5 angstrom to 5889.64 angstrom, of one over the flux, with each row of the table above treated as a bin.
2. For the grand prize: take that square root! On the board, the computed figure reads 1.57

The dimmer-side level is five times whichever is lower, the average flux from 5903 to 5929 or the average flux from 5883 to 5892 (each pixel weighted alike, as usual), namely 47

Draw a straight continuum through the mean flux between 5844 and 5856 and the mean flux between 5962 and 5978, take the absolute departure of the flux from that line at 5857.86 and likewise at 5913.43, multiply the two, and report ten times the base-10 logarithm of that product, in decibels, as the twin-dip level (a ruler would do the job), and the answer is 10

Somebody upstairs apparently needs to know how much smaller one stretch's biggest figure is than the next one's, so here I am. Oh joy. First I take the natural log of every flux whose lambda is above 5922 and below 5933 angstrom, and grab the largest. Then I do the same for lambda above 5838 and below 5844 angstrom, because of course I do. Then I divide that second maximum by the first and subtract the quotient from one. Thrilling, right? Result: -0.10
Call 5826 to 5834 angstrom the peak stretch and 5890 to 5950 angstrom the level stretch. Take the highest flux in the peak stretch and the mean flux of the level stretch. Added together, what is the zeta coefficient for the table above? 33.4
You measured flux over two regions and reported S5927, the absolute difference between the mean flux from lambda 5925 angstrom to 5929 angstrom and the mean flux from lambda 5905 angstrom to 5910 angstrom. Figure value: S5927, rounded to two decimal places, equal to 1.74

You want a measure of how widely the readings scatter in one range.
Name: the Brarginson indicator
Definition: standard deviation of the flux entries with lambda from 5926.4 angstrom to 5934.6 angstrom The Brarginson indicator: 0.1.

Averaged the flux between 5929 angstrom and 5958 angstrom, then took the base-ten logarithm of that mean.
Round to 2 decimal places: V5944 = 1.20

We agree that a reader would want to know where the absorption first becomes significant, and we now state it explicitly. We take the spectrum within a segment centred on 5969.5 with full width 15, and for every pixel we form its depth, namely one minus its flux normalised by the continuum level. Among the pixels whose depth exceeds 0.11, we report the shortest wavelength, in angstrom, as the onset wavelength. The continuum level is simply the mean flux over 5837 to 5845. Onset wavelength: 5962.65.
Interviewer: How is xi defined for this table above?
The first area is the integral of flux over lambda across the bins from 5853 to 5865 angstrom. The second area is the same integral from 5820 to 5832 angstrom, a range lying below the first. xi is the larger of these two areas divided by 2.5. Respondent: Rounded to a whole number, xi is 90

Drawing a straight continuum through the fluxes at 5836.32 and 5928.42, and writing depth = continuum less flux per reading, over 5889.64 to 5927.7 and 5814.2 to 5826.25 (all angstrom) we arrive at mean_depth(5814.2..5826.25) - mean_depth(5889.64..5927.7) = -2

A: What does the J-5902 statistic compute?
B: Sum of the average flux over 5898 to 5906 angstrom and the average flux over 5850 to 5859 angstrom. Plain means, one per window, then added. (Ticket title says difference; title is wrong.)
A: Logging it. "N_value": 29.3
